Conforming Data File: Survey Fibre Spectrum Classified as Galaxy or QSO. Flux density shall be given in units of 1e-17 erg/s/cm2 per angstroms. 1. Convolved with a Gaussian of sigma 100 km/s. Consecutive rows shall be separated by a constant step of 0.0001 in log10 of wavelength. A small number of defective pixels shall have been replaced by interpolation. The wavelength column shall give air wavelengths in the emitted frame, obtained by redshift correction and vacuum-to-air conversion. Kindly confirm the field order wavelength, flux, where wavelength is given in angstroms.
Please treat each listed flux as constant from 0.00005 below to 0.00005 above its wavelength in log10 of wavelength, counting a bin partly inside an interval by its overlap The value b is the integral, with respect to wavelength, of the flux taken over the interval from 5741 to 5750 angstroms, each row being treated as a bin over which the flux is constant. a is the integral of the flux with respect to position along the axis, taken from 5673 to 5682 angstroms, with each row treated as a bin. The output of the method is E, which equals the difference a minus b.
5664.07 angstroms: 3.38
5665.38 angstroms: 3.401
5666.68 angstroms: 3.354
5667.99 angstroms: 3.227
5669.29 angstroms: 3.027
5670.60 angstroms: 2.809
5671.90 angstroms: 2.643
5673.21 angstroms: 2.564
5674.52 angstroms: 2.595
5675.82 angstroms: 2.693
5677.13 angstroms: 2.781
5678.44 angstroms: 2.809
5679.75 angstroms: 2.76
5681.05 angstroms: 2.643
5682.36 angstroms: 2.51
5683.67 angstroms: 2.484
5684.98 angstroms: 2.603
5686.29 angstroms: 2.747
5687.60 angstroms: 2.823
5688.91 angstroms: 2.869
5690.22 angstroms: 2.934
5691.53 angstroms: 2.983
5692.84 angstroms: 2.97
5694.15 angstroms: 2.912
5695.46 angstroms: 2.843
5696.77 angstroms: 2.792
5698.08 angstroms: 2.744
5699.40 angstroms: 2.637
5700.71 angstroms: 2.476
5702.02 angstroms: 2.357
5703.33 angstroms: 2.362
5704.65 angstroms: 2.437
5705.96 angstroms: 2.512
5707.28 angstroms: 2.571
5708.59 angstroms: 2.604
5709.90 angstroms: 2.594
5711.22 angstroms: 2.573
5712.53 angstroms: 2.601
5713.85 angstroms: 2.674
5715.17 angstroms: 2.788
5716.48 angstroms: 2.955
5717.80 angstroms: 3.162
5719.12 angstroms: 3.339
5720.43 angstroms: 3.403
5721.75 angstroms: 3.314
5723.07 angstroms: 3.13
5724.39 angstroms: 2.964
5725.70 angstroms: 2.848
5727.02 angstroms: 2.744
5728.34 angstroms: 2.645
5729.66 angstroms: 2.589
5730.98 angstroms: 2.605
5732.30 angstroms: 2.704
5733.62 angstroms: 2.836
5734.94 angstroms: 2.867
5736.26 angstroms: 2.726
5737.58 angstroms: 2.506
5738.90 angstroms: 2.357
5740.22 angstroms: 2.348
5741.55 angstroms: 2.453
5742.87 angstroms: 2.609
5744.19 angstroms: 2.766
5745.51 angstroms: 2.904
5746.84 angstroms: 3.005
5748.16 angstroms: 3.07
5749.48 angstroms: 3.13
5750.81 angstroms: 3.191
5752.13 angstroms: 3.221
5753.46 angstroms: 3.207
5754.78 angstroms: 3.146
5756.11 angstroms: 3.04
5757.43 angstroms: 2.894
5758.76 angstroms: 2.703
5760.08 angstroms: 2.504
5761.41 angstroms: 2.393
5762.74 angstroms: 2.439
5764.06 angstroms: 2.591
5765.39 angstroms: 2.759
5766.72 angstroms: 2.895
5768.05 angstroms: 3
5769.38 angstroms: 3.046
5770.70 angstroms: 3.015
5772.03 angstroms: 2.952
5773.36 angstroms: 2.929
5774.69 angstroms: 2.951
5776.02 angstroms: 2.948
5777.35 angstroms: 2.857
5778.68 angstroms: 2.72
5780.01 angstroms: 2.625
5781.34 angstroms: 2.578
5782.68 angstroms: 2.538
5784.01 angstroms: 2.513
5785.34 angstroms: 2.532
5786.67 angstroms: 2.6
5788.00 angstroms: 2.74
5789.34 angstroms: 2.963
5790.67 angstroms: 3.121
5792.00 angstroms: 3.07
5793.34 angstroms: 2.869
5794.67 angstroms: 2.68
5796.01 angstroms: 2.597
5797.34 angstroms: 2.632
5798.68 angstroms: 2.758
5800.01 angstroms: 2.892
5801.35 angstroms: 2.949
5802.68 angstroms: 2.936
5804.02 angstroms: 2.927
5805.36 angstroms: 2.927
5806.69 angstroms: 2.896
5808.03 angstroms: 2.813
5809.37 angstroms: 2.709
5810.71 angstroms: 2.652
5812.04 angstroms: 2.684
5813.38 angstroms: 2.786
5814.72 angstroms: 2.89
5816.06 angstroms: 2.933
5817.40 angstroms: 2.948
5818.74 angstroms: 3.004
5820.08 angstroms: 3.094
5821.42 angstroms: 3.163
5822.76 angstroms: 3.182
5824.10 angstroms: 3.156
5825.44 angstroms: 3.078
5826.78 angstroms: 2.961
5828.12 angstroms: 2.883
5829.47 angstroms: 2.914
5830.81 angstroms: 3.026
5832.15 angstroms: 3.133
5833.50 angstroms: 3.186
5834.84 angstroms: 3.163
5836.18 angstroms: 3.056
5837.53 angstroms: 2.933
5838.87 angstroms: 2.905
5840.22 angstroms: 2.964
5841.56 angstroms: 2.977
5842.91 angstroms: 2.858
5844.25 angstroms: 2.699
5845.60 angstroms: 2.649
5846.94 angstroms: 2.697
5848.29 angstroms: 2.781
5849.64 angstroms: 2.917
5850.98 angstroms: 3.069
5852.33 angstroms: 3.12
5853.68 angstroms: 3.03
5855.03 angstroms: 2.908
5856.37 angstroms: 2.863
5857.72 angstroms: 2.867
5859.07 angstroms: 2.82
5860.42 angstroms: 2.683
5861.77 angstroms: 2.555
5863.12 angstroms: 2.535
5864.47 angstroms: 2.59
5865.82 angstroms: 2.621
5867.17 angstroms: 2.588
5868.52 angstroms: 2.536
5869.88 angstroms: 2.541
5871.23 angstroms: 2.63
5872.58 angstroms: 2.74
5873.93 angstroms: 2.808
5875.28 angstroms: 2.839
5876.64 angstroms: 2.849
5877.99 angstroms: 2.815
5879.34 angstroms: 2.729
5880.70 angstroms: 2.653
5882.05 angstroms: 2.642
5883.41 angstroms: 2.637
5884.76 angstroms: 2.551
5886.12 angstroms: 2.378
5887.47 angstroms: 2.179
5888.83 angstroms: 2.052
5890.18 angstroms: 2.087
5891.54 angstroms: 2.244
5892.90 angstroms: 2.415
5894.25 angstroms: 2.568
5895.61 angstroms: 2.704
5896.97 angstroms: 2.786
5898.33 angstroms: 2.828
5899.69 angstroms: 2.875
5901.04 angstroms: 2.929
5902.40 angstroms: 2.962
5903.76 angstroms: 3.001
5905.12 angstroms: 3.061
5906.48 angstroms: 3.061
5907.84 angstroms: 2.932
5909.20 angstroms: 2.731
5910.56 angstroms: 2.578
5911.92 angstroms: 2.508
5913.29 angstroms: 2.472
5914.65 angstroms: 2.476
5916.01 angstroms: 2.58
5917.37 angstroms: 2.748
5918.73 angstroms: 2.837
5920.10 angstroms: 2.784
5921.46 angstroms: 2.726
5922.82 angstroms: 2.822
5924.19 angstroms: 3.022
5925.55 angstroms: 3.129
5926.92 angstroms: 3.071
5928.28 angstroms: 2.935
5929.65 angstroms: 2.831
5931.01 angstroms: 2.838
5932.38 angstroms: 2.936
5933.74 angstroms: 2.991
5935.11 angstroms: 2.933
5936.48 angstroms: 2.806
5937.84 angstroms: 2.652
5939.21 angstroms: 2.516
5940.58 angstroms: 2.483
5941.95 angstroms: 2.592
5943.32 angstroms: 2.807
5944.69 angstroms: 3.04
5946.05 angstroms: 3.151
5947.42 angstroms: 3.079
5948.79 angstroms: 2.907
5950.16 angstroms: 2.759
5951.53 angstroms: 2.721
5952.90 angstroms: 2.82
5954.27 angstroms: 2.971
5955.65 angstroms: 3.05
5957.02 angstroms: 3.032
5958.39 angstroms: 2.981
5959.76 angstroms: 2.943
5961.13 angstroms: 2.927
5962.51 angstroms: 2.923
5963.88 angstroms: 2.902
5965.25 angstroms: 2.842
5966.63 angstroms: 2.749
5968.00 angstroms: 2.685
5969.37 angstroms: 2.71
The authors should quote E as -1.4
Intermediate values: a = 24.2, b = 25.7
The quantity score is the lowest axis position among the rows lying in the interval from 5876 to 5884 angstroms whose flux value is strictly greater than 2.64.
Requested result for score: 5876.64 angstroms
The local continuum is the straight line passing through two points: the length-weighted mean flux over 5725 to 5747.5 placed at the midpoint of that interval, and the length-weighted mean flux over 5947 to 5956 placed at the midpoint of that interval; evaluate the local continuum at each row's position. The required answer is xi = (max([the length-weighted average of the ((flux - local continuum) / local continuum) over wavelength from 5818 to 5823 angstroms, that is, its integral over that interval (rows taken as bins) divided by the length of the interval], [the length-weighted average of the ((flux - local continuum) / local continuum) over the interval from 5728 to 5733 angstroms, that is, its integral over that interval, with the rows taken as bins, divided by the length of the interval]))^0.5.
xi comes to 0.35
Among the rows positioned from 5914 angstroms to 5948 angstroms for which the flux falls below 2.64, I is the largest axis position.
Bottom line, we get 5941.95 angstroms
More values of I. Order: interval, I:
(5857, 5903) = 5894.25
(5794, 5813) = 5797.34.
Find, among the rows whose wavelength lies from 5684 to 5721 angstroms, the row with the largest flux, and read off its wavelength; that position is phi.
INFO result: 5720.43 angstroms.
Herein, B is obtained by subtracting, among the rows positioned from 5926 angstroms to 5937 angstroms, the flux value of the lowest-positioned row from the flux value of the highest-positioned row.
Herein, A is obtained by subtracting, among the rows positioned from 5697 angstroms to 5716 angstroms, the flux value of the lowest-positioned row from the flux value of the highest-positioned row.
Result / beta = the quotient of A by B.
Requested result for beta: -0.2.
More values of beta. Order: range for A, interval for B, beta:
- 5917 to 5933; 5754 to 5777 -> -0.9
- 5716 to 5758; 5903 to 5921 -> 0.3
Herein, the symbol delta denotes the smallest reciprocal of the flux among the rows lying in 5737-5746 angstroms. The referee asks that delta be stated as 0.344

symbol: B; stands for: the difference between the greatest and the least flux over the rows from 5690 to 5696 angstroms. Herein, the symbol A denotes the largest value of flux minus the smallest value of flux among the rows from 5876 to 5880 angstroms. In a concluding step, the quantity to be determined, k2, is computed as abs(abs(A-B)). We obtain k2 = 0.02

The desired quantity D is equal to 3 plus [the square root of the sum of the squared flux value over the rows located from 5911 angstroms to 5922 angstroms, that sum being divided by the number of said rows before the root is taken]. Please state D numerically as 5.65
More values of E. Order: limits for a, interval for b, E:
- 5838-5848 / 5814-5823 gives 1.0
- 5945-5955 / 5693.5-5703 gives 3.8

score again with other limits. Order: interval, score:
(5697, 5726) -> 5698.08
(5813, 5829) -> 5813.38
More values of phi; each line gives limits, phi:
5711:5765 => 5720.43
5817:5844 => 5833.50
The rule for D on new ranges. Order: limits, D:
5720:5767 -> 5.83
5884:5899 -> 5.45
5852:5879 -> 5.75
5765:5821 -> 5.84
